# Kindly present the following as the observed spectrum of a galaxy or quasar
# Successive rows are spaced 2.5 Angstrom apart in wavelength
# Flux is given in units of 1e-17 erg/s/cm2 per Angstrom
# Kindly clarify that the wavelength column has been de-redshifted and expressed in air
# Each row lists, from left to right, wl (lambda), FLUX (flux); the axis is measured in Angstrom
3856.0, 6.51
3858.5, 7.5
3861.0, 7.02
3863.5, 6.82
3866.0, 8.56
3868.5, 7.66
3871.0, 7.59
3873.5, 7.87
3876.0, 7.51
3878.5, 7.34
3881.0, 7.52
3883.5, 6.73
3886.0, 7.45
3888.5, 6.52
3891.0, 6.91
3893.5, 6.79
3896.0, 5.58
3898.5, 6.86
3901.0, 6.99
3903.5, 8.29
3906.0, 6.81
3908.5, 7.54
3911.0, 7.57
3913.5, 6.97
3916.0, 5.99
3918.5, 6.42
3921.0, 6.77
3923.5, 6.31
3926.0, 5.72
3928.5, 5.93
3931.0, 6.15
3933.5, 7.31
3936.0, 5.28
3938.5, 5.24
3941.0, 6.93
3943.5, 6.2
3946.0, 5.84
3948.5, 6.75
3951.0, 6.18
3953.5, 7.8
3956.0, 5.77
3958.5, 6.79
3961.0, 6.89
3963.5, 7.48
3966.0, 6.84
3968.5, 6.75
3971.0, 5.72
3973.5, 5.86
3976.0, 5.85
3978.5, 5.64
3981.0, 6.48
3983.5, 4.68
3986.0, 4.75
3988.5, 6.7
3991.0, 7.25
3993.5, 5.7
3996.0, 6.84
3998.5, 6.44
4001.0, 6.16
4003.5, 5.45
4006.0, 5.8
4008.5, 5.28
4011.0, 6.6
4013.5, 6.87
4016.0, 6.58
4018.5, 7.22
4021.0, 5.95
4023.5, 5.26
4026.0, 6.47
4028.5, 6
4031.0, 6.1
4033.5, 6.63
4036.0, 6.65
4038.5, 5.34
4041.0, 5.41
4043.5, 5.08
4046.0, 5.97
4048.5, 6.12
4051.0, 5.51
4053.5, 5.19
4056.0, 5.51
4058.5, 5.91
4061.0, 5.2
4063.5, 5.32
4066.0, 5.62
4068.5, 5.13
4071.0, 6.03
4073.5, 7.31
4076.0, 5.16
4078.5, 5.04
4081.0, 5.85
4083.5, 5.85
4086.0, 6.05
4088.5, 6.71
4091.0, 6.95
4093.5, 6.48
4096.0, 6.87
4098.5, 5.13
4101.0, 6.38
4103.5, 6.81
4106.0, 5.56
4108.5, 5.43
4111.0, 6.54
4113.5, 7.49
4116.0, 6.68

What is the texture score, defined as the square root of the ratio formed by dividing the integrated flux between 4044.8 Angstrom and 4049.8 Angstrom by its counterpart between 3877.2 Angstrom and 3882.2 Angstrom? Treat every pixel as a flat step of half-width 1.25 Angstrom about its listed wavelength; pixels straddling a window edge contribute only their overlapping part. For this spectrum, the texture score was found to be 0.90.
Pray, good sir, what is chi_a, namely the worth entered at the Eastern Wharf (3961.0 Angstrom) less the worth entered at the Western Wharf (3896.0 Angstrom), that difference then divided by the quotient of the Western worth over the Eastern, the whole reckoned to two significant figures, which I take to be 1.6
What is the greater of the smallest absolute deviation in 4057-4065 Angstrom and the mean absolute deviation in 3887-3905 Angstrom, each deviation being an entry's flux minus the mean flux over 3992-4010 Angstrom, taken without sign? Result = 1.0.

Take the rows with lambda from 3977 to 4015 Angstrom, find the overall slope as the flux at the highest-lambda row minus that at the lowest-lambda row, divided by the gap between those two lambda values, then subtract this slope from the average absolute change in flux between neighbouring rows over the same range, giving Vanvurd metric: 0.80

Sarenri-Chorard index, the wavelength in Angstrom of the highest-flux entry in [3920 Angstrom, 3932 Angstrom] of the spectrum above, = 3921.0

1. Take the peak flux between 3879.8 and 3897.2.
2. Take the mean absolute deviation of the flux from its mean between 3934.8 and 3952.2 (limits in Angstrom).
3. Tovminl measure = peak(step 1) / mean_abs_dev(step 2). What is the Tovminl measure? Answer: 14.5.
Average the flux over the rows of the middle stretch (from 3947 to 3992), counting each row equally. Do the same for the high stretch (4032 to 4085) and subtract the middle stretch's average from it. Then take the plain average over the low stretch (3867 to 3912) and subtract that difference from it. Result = 7.8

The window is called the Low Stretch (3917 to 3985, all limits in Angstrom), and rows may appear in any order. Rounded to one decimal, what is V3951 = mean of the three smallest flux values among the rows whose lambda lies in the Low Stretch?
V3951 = 5.1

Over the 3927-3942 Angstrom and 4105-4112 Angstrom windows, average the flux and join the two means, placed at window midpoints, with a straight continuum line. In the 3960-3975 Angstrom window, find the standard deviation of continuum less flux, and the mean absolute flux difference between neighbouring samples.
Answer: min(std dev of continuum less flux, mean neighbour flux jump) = 0.50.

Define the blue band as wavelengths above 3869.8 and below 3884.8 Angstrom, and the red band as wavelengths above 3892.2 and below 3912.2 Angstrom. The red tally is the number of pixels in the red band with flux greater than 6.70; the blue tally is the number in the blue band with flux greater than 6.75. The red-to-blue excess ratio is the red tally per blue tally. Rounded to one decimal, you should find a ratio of 1.4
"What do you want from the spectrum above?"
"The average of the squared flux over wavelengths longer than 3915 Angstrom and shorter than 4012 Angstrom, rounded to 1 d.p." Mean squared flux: 39.2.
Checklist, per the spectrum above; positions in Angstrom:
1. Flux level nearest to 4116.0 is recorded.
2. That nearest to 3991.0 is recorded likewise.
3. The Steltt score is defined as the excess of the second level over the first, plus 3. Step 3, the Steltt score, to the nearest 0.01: 3.57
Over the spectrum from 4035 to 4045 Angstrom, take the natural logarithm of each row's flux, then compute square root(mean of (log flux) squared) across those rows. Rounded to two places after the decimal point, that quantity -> 1.72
